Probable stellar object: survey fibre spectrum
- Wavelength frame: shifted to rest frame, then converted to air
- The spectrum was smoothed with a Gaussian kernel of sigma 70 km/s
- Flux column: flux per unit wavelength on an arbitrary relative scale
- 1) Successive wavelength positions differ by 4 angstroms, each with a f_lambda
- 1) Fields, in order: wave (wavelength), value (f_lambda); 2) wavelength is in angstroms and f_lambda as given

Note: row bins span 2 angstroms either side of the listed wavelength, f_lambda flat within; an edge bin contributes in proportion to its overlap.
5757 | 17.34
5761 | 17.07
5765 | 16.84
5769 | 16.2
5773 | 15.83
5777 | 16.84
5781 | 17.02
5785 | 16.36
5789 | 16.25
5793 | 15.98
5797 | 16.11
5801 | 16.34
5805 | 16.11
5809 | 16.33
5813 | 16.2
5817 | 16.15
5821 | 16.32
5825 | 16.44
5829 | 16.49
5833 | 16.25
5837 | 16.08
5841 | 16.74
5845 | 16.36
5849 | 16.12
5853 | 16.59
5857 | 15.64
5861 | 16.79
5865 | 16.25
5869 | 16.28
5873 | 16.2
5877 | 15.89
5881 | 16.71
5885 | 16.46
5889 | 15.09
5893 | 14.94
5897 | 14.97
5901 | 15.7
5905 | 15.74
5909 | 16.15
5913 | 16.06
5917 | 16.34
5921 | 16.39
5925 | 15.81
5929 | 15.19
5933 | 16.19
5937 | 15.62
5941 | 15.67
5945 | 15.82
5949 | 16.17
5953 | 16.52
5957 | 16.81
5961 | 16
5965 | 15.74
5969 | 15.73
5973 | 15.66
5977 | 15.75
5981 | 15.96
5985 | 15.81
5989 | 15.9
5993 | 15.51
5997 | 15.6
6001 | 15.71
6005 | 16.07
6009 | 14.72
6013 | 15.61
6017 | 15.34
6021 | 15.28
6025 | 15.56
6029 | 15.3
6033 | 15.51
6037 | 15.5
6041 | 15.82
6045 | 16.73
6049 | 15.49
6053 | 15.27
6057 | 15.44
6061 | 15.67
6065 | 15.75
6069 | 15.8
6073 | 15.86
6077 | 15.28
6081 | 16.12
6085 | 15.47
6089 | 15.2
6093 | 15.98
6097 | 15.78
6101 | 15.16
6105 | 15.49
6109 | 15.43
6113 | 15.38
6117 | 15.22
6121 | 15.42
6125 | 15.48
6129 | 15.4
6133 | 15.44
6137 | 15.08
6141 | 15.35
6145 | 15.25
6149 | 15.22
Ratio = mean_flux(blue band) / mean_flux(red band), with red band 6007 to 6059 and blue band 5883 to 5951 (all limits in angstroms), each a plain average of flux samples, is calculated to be 1.02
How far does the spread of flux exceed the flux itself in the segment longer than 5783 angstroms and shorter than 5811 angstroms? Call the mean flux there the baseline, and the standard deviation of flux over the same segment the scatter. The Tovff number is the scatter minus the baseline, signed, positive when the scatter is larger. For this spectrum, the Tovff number -16.1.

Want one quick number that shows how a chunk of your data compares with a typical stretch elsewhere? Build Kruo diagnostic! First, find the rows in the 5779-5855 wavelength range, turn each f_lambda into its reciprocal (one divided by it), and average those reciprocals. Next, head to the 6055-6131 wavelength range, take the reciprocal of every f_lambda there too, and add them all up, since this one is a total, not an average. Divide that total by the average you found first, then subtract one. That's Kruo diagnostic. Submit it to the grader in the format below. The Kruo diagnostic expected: 19.0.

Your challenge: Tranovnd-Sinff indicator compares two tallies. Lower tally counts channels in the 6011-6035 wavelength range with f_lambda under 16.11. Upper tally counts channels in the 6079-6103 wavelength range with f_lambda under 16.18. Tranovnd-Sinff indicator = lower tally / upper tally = 1.00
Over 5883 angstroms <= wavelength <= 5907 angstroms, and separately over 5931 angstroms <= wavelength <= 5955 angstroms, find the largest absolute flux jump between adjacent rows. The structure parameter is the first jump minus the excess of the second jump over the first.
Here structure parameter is 2.2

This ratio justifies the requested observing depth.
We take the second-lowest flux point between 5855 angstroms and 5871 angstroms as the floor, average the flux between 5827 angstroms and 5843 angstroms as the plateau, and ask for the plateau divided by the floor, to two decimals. 1.01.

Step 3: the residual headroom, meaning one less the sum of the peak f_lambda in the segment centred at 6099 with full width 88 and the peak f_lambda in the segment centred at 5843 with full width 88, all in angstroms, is -31.9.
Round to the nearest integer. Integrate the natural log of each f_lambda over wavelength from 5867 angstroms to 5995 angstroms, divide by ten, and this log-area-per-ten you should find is 35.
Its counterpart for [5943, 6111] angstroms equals 46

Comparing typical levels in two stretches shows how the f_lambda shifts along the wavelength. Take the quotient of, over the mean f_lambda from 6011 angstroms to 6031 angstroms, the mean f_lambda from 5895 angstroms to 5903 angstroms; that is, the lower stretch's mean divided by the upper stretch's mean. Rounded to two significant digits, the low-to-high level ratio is 0.99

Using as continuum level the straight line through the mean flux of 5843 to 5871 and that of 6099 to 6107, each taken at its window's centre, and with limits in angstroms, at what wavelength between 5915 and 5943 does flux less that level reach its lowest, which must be 5929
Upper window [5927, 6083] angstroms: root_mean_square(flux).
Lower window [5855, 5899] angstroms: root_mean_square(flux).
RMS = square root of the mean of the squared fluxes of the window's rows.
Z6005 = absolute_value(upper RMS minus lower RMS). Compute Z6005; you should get 0.21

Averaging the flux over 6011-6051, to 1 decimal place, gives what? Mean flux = 15.6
